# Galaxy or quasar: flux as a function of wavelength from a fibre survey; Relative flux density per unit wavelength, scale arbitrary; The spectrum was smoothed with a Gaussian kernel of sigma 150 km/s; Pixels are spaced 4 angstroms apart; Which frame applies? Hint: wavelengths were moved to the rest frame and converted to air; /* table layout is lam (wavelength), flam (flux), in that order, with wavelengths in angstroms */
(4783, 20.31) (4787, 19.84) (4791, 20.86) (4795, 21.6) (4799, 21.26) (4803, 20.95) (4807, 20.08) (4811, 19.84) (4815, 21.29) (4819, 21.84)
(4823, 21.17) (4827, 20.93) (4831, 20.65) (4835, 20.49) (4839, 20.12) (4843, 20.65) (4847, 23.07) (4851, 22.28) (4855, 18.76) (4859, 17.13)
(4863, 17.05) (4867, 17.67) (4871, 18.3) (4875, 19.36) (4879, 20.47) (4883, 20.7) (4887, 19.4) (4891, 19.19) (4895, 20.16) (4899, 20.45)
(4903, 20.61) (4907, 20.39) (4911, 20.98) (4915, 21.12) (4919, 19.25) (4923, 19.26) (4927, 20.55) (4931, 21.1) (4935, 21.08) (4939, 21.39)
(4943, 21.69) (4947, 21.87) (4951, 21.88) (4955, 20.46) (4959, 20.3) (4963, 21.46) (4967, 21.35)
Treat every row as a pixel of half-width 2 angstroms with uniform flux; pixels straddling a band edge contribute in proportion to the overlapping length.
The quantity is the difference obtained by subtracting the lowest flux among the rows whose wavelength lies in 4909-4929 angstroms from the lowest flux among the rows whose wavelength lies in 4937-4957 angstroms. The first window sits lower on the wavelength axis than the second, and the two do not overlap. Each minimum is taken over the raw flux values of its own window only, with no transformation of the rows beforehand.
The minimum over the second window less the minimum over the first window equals 1.2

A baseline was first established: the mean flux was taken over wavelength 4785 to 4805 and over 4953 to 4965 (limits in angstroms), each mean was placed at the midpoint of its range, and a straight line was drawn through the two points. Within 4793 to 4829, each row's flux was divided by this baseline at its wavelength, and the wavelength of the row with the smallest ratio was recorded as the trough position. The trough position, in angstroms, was 4811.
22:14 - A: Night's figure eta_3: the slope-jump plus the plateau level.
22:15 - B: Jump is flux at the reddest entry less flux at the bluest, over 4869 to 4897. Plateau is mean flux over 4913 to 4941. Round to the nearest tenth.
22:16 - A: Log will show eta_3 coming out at 22.4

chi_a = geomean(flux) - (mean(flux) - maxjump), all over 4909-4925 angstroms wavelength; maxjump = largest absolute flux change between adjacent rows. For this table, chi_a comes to 1.8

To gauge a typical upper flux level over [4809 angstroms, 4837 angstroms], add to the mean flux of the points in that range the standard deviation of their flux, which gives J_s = 21.5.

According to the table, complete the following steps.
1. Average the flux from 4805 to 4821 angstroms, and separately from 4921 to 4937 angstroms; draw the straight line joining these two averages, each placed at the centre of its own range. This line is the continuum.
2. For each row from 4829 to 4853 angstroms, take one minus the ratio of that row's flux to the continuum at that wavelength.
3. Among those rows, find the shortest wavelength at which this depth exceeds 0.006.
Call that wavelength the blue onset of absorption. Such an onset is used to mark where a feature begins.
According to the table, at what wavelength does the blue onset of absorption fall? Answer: 4835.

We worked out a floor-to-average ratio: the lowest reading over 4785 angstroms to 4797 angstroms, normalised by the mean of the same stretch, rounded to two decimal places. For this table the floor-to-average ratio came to 0.96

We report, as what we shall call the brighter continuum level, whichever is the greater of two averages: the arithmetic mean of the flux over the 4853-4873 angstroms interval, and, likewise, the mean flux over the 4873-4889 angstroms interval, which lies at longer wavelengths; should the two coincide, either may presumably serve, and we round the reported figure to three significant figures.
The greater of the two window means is 20.0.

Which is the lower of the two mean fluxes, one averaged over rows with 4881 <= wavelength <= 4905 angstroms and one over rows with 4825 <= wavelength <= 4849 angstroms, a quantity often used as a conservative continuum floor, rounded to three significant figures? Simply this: 20.1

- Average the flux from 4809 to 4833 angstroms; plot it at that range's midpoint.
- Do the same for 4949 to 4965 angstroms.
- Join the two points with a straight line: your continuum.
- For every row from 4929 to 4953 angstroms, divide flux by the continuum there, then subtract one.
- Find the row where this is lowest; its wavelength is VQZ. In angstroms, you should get 4935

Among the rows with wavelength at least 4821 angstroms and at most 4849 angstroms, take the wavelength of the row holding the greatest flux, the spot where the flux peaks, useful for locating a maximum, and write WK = 4847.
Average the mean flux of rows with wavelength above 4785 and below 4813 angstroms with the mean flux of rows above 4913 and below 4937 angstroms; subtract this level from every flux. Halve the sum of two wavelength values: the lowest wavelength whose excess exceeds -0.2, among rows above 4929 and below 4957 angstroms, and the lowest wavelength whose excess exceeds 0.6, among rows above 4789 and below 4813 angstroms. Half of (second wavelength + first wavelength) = 4863 angstroms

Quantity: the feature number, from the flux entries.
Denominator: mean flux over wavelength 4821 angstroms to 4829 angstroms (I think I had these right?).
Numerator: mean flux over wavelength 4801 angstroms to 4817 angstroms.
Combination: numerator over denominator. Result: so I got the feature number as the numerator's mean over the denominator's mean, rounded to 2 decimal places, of 0.98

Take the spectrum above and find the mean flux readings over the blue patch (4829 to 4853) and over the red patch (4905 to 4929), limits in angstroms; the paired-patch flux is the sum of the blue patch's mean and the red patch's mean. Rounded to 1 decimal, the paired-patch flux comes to 41.5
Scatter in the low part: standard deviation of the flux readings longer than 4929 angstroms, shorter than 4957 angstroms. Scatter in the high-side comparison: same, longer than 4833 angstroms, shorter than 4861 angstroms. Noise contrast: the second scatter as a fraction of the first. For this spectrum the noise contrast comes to 3.9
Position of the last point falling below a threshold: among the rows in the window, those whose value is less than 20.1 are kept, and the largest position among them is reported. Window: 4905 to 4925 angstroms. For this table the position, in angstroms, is 4923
